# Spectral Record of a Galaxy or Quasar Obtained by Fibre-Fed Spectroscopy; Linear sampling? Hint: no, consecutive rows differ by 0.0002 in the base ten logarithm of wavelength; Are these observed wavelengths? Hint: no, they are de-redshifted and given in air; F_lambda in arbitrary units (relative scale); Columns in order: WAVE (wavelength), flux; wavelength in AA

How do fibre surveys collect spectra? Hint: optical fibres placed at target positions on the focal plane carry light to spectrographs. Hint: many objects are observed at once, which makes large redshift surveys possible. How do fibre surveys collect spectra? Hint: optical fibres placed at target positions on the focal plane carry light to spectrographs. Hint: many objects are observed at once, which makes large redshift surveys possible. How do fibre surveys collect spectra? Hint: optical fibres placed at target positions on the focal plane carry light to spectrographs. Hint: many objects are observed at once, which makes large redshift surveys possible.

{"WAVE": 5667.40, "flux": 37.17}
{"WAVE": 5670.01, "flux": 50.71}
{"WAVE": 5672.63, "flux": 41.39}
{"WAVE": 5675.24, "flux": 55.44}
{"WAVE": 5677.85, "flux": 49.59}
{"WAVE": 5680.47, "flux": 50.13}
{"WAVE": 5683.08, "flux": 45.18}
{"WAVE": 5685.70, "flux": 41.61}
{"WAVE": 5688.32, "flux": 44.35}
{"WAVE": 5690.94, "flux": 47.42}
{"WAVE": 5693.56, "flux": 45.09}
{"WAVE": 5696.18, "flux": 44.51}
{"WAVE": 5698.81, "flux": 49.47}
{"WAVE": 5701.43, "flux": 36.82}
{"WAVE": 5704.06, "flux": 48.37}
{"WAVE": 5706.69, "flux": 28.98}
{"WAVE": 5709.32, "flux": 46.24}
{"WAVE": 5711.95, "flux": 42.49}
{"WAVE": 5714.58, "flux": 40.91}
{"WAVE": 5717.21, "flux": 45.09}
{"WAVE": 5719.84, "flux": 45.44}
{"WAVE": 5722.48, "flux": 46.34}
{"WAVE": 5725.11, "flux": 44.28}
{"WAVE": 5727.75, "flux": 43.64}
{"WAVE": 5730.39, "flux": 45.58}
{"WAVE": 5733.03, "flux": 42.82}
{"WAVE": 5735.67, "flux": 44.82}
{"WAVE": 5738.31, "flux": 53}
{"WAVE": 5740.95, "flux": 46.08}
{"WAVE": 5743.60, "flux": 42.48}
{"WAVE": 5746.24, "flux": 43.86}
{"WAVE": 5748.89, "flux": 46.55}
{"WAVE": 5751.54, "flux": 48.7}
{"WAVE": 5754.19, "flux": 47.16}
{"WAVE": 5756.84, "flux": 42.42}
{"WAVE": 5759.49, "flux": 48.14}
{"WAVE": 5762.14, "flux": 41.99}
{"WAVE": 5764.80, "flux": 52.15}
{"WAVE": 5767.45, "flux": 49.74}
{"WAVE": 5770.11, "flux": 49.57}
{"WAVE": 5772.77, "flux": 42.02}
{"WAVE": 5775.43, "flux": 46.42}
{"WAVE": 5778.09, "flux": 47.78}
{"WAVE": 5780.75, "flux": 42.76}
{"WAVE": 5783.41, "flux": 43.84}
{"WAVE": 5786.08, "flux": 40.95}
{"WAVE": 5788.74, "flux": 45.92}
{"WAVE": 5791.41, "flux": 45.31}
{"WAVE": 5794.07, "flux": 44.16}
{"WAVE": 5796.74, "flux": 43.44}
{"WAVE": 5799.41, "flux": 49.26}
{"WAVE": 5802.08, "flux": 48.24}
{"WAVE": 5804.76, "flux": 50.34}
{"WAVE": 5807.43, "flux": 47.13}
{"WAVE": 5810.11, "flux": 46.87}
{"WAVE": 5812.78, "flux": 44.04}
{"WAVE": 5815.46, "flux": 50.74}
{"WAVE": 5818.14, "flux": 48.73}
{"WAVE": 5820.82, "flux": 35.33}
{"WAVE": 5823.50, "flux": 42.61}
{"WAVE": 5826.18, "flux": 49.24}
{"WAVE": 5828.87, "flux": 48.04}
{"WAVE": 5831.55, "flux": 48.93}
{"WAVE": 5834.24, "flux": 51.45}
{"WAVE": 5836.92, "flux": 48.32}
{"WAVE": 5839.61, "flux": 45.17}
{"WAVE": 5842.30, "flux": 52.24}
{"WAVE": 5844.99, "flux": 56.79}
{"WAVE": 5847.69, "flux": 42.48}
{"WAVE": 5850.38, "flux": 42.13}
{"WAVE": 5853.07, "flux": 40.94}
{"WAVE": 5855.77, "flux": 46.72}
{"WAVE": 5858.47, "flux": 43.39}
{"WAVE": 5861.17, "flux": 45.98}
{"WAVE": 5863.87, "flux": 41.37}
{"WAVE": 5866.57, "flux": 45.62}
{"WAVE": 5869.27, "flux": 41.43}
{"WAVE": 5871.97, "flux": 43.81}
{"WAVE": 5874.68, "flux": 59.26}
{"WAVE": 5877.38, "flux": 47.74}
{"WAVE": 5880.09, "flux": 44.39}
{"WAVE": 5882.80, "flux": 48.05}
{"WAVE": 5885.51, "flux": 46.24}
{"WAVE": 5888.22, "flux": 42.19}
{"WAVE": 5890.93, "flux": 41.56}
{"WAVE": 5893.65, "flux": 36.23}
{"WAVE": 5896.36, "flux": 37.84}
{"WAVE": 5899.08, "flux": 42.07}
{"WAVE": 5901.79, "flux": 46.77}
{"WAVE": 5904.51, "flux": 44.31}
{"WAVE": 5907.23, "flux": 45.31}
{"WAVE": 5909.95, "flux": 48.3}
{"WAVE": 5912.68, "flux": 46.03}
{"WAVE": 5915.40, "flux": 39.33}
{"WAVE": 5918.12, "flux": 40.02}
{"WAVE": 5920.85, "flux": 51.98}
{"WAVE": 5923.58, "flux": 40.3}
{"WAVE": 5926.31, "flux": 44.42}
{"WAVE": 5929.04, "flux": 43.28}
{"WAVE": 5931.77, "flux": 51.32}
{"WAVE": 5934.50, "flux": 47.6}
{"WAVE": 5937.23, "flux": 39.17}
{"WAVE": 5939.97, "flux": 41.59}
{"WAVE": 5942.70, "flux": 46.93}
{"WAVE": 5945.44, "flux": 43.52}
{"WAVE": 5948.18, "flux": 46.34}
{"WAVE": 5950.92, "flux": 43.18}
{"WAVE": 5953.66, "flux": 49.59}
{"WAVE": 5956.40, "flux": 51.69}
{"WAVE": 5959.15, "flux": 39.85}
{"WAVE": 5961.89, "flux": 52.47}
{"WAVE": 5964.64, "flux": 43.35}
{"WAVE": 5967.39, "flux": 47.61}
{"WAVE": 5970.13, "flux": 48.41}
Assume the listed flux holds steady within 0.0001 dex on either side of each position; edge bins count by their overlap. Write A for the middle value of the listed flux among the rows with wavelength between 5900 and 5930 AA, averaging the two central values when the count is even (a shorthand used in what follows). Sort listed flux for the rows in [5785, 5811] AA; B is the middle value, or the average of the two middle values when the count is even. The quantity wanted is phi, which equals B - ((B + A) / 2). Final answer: 1.0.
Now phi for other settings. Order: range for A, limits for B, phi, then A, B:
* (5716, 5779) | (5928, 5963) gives 0.3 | 45.8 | 46.3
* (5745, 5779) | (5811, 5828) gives -0.4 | 47.2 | 46.4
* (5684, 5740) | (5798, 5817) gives 1.7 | 44.8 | 48.2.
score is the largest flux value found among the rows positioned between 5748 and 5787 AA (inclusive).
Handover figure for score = 52.15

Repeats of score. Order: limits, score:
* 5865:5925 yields 59.26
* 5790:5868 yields 56.79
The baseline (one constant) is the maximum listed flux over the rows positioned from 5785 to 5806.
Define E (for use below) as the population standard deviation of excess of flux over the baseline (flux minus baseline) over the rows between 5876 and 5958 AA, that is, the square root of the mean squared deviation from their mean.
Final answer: 4.0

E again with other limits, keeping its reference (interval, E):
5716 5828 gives 3.3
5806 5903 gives 4.9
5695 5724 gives 5.6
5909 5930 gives 4.2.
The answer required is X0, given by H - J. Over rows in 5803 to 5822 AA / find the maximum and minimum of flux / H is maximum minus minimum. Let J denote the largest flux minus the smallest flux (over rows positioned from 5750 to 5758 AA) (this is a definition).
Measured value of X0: 9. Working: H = 15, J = 6.3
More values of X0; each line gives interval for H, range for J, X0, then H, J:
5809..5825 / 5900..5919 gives 6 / 15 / 9.0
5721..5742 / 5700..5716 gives -9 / 10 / 19.4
